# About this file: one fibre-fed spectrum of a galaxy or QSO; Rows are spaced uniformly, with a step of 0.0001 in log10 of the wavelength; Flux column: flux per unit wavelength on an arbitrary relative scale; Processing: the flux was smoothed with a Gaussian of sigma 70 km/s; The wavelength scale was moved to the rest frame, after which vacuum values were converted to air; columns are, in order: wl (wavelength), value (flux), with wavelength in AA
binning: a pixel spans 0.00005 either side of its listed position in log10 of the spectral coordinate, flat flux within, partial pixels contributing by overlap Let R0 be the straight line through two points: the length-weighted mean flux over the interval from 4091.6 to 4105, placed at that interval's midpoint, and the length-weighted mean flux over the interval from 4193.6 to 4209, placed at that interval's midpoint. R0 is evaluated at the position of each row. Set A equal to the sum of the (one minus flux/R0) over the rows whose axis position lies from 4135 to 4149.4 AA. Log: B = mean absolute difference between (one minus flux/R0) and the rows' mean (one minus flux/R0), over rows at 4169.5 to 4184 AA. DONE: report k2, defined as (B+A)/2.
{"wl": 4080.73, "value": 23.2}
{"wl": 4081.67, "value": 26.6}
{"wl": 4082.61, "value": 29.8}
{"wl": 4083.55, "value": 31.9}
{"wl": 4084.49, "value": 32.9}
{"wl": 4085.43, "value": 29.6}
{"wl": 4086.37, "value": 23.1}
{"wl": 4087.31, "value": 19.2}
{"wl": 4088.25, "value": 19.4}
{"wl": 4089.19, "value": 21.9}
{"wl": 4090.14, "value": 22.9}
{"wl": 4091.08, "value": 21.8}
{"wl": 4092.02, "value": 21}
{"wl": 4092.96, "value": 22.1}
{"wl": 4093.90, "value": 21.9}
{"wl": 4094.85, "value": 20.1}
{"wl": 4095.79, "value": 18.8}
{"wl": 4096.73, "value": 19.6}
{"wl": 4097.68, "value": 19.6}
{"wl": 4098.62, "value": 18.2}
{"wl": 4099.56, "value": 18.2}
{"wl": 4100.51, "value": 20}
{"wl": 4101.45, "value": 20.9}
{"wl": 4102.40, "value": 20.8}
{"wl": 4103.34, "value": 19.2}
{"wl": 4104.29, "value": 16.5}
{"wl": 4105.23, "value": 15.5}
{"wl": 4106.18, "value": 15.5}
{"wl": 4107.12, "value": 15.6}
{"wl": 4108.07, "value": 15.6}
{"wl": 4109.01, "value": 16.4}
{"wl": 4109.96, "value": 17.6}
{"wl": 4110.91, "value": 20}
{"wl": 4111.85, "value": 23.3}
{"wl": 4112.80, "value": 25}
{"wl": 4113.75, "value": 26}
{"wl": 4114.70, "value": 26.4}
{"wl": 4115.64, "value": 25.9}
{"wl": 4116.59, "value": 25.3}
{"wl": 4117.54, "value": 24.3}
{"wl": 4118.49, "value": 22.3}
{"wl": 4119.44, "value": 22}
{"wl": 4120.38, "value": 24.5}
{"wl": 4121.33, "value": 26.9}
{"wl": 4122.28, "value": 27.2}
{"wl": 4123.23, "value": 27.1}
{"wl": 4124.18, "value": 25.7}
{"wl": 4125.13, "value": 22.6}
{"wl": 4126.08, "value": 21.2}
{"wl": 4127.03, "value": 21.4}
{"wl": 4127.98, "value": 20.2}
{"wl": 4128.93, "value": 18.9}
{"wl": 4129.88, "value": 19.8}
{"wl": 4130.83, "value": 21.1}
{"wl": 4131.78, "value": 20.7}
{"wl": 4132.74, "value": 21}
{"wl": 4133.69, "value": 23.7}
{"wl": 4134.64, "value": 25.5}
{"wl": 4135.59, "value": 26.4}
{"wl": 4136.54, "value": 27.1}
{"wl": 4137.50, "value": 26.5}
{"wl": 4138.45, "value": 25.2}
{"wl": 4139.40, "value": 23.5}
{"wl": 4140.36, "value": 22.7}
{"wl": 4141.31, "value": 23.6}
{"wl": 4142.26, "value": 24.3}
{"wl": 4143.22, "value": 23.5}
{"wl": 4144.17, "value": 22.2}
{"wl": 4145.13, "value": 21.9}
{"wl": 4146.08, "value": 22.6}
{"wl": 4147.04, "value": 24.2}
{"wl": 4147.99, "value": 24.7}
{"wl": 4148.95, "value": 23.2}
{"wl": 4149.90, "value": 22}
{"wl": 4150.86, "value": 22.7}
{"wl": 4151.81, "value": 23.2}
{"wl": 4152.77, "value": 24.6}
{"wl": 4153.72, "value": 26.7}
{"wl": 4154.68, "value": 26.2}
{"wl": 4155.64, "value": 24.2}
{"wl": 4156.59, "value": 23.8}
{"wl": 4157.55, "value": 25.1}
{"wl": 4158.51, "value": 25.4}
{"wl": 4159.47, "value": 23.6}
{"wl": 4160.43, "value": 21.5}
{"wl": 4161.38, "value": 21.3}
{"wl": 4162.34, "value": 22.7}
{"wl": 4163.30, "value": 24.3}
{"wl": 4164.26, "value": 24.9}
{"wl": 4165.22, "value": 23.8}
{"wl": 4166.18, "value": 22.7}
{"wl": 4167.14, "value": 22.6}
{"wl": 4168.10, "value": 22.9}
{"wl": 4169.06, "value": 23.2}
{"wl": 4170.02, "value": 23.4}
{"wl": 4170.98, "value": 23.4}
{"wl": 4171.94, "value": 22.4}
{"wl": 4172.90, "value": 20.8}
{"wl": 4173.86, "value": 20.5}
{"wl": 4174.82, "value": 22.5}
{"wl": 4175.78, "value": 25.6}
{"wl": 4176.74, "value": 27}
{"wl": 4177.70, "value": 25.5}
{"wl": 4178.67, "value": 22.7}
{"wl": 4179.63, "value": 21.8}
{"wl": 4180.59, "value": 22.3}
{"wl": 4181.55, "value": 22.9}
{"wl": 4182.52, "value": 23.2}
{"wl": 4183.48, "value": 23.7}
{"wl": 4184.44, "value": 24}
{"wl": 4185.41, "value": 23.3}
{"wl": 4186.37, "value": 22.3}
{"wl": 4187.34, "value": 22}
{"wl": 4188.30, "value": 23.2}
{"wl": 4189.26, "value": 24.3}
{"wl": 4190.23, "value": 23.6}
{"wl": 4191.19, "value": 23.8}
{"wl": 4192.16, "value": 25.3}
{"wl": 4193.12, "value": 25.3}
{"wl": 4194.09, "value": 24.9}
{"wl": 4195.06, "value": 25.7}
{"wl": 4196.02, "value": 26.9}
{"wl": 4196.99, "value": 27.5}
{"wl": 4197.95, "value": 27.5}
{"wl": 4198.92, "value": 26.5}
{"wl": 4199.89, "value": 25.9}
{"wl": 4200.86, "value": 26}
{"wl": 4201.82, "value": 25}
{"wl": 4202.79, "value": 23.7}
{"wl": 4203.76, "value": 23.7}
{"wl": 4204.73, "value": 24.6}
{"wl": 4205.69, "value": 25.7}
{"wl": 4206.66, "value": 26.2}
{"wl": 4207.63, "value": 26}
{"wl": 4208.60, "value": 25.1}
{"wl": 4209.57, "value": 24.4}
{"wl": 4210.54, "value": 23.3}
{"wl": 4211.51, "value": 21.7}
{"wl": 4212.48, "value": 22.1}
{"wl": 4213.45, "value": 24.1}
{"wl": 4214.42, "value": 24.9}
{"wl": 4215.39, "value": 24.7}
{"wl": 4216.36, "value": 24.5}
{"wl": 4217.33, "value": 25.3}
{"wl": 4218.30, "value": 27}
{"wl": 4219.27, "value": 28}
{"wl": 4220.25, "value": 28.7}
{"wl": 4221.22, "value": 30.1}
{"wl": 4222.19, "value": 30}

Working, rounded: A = -1.3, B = 0.054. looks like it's -0.6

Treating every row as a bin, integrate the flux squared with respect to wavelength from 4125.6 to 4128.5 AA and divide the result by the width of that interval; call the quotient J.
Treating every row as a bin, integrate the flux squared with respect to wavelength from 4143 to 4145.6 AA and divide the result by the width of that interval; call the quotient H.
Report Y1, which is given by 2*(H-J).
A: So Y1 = 132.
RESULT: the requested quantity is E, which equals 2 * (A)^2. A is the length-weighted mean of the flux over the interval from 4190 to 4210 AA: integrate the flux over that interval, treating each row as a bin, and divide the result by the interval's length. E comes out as 1293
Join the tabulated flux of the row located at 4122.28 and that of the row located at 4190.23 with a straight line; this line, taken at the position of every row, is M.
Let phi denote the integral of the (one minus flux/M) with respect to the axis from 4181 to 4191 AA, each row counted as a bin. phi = 0.2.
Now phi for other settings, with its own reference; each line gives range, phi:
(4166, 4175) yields 0.8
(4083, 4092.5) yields 1.5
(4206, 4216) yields -0.8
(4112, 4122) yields 1.0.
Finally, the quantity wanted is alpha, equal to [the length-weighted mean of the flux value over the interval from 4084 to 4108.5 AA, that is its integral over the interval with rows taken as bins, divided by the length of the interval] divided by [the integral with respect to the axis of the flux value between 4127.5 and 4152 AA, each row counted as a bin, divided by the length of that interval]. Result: 0.88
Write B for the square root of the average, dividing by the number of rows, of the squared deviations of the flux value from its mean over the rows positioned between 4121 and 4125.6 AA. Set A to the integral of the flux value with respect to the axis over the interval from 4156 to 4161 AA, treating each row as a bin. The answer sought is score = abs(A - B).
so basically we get 118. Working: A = 119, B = 1.7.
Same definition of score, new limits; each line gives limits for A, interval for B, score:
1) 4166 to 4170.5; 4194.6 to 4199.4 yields 103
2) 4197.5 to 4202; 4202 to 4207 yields 117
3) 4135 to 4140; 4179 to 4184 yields 128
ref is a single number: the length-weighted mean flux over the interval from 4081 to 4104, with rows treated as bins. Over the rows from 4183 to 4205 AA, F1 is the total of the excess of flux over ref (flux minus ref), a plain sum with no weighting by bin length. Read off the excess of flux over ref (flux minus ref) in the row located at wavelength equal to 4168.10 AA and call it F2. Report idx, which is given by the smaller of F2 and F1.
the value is 0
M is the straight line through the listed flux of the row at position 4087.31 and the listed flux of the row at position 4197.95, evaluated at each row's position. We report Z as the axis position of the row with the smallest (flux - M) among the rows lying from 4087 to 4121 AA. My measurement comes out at 4108.07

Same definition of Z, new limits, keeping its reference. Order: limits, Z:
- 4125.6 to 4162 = 4161.38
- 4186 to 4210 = 4187.34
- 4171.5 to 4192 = 4173.86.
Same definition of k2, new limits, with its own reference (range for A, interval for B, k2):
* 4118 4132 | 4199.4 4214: -0.5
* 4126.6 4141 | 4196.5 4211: -0.4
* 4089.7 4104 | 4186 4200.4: -0.3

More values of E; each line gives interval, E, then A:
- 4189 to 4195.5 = 1218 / 24.7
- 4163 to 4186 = 1085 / 23.3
